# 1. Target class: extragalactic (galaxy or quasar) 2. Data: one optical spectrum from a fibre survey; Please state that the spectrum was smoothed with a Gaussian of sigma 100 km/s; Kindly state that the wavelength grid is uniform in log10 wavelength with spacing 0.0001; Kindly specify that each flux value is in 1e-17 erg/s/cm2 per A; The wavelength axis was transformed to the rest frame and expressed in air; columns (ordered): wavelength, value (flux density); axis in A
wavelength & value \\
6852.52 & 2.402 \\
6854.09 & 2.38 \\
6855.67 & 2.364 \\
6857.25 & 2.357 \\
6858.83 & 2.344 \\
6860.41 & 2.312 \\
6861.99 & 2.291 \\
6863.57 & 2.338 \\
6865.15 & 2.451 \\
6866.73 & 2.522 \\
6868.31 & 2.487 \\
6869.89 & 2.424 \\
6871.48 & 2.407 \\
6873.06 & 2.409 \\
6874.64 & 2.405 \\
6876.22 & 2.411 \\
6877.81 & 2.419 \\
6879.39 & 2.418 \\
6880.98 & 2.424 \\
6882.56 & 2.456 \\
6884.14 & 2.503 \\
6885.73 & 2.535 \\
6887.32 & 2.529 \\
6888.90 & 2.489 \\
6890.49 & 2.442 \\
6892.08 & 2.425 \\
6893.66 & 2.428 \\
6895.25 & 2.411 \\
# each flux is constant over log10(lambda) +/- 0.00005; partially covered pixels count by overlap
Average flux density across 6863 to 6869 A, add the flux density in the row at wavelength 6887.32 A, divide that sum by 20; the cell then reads 0.249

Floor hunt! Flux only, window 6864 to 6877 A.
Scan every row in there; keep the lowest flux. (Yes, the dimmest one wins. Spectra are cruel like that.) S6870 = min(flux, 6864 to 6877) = 2.405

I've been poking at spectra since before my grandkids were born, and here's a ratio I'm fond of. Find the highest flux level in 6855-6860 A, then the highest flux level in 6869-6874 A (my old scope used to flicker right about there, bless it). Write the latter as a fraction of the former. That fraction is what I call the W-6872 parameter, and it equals 1.03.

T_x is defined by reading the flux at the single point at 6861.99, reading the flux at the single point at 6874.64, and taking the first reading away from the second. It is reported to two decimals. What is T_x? 0.11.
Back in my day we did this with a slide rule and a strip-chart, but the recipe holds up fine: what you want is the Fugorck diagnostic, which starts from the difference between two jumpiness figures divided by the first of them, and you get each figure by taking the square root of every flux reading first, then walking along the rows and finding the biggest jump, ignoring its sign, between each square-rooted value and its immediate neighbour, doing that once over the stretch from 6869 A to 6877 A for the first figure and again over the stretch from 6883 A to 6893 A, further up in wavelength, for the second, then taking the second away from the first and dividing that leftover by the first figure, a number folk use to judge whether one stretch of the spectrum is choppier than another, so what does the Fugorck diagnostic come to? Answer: -1.7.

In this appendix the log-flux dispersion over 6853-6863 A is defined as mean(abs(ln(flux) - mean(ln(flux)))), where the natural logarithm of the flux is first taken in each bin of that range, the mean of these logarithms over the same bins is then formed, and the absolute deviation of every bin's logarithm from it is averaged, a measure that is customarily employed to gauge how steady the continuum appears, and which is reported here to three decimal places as 0.011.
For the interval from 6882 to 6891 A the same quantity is 0.012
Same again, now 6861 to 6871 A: 0.029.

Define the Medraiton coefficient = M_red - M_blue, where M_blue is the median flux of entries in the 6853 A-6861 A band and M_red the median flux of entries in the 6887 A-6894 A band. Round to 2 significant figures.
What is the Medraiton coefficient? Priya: 0.085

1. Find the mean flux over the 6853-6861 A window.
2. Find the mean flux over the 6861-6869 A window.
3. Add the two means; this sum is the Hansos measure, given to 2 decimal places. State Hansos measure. 4.77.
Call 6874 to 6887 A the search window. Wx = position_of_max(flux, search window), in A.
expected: 6885.73 A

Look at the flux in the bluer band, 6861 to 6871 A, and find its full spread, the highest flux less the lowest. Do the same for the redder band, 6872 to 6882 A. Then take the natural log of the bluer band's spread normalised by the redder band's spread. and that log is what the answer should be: 2.5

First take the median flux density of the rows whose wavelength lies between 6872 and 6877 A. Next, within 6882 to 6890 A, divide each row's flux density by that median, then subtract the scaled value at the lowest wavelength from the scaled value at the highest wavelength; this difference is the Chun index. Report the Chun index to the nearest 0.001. 0.014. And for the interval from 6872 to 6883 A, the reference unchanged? 0.020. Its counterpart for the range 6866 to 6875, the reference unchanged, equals -0.049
